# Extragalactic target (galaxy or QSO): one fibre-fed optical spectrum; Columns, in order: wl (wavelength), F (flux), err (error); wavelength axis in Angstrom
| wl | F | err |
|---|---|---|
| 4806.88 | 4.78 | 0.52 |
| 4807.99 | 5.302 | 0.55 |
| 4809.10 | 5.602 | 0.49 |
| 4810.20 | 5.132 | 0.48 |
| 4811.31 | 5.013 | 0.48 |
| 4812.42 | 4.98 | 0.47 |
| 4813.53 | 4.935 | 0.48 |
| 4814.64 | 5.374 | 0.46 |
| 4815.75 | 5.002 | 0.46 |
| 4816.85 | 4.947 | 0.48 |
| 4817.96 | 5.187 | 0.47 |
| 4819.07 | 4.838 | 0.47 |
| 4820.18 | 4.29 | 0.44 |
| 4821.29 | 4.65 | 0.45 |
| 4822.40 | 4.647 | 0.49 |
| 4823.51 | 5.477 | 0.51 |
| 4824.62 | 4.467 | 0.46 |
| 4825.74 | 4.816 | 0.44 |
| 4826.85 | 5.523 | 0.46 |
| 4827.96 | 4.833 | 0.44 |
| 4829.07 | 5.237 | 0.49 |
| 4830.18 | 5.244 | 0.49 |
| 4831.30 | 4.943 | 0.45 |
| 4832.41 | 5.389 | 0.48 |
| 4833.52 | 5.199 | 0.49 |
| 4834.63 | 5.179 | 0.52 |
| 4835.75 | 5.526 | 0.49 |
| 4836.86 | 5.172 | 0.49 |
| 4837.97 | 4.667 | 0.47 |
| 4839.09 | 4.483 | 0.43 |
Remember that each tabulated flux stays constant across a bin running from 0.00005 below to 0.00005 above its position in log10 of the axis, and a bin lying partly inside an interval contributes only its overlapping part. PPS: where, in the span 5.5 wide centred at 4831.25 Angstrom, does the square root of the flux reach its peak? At 4832.41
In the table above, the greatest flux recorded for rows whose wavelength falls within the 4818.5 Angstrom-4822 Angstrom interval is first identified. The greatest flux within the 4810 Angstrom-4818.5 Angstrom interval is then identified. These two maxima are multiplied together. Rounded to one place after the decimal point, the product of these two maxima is 26.0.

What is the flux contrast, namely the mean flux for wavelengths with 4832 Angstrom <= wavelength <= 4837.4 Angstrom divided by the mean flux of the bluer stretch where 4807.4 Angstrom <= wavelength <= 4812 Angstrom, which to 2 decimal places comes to 1.01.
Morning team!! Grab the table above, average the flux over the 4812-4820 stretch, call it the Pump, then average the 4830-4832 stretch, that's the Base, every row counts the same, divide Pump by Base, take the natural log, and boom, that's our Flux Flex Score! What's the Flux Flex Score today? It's -0.01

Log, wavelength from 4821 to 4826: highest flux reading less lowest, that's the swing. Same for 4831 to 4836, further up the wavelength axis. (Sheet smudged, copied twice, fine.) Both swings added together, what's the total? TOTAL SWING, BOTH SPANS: 1.59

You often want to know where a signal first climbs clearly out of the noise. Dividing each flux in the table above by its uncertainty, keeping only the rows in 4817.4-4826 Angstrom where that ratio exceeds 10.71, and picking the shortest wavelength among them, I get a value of 4817.96 Angstrom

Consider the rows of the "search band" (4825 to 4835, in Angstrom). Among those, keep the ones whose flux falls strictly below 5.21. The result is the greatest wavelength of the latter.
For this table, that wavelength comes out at 4834.63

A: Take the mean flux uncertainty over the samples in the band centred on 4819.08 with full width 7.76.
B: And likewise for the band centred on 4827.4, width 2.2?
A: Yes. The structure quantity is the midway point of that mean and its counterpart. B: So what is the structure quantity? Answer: 0.458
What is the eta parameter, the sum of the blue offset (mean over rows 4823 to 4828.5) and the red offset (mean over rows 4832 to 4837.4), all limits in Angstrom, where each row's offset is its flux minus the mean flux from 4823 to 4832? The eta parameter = 0.18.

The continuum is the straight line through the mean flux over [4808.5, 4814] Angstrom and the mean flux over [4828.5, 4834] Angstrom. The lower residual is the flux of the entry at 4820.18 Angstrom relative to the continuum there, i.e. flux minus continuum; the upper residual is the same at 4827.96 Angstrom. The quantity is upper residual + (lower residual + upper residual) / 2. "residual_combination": -1.0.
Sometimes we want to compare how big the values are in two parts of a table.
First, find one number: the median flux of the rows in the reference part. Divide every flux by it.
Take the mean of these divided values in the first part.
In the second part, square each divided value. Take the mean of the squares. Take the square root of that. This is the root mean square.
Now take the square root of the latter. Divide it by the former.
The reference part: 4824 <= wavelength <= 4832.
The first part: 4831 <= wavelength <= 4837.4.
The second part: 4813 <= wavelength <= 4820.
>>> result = 0.95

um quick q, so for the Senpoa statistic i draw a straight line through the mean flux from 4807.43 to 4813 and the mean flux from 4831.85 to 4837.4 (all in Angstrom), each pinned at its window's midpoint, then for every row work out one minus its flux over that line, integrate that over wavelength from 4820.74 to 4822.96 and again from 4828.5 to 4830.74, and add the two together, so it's 0.27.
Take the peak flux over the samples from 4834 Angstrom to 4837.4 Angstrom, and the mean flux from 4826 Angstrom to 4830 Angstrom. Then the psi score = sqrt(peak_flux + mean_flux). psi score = 3.27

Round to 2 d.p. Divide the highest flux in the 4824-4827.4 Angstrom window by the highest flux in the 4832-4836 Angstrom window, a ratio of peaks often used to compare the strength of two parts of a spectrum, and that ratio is 1.00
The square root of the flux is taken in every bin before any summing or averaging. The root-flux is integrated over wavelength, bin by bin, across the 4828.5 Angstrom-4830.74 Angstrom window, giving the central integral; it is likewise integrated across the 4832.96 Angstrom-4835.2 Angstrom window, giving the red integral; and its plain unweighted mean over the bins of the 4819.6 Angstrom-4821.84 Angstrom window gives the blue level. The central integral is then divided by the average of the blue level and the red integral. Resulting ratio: 1.42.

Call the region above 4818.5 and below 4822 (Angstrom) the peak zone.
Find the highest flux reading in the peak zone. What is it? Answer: 4.838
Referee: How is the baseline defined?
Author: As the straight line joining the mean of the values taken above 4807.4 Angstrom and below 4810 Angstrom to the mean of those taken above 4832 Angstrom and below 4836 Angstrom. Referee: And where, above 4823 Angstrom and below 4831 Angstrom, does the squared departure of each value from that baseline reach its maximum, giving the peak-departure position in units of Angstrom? 4824.62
